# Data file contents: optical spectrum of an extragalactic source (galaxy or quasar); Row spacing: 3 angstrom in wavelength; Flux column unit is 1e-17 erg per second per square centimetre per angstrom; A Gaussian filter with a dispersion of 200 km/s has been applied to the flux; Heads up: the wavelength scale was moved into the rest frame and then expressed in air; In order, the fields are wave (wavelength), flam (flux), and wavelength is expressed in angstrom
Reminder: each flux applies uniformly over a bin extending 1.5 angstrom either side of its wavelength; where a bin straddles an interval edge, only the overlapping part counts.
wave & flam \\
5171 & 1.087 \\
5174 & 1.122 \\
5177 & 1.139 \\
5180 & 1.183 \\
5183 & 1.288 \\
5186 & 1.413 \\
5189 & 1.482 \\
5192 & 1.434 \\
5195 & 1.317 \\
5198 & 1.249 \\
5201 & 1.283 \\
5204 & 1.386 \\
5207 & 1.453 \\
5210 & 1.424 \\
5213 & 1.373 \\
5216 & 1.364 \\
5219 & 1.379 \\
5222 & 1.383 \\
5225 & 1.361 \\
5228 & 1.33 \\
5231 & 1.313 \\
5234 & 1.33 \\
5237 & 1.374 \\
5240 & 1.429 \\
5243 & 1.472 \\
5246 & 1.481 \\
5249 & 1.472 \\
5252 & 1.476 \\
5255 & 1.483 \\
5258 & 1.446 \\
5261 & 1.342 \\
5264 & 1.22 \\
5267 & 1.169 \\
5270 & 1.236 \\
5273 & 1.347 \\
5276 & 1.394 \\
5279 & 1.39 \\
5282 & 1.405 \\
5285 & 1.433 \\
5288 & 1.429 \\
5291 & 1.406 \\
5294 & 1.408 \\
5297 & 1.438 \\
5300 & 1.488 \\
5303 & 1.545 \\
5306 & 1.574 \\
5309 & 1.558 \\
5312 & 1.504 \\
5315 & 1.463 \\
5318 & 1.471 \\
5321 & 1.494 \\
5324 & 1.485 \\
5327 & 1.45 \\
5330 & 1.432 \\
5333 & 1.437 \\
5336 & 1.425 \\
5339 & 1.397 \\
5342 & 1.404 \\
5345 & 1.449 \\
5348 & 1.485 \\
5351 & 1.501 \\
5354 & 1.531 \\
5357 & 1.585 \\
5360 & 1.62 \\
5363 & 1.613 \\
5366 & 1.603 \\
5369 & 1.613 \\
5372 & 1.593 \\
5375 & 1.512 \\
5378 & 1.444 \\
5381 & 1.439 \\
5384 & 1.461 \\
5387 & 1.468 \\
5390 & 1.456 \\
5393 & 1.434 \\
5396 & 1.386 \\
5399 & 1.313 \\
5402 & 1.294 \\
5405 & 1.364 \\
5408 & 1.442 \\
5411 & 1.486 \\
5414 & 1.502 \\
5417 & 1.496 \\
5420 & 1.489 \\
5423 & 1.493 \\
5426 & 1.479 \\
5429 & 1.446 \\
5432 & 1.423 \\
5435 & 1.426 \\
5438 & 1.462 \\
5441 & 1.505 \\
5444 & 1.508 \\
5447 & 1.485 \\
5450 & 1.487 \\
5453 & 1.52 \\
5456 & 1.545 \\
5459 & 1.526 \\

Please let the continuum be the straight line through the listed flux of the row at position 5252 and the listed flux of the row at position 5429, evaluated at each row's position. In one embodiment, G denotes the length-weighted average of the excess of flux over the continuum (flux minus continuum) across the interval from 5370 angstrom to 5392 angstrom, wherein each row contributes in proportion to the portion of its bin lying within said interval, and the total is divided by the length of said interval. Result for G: 0.030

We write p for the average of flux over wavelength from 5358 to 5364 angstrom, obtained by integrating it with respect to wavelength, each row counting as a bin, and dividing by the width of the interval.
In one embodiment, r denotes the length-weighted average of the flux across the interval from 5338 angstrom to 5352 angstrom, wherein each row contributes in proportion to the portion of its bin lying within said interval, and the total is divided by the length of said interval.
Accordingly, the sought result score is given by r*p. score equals 2.34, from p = 1.61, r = 1.45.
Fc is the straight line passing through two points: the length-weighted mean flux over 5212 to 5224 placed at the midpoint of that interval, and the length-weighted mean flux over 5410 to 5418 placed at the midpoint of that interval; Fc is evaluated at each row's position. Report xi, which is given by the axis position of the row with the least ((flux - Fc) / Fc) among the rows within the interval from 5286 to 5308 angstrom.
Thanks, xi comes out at 5291 angstrom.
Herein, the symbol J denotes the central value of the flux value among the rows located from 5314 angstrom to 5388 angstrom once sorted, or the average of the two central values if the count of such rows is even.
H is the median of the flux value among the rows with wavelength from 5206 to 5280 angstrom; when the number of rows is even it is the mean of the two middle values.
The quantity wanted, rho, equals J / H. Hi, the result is 1.07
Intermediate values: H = 1.38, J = 1.47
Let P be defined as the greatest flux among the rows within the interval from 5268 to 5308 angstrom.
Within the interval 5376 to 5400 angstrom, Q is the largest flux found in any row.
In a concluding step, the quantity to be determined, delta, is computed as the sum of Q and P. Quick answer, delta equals 3.04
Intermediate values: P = 1.574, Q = 1.468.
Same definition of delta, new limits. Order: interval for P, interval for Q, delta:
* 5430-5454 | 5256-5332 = 3.09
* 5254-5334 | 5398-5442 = 3.08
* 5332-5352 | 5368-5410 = 3.11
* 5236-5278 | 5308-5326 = 3.04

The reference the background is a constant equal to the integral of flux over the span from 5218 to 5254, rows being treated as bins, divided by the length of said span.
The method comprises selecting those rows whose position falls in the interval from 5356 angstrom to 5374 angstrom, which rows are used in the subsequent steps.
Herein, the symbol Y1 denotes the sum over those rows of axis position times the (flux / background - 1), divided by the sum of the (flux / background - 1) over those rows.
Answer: 5364.5 angstrom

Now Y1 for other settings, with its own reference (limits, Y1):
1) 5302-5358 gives 5327.6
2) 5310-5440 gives 5368.1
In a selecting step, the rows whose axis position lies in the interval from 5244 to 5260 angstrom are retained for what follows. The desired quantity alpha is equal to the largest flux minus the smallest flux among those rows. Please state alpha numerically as 0.04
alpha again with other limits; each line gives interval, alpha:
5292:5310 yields 0.17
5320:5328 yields 0.04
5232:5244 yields 0.14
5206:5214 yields 0.08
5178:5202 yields 0.30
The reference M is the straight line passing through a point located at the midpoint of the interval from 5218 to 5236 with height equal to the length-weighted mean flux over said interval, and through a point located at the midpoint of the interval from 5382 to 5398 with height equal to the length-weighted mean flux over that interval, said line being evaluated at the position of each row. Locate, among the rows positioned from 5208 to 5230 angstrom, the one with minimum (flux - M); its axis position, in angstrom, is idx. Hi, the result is 5228 angstrom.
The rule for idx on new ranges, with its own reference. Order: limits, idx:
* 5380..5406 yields 5402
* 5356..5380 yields 5378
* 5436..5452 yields 5438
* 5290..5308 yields 5291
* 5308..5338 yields 5336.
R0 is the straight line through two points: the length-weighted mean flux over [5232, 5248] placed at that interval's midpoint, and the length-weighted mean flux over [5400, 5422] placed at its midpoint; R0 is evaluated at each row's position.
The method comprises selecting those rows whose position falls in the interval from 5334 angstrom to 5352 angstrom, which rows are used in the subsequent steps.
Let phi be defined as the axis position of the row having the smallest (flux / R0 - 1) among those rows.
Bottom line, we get 5339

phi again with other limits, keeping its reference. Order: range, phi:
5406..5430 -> 5408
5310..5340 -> 5339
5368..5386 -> 5381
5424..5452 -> 5432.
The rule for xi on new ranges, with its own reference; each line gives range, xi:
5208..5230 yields 5228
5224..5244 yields 5231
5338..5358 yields 5339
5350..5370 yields 5351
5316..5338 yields 5336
